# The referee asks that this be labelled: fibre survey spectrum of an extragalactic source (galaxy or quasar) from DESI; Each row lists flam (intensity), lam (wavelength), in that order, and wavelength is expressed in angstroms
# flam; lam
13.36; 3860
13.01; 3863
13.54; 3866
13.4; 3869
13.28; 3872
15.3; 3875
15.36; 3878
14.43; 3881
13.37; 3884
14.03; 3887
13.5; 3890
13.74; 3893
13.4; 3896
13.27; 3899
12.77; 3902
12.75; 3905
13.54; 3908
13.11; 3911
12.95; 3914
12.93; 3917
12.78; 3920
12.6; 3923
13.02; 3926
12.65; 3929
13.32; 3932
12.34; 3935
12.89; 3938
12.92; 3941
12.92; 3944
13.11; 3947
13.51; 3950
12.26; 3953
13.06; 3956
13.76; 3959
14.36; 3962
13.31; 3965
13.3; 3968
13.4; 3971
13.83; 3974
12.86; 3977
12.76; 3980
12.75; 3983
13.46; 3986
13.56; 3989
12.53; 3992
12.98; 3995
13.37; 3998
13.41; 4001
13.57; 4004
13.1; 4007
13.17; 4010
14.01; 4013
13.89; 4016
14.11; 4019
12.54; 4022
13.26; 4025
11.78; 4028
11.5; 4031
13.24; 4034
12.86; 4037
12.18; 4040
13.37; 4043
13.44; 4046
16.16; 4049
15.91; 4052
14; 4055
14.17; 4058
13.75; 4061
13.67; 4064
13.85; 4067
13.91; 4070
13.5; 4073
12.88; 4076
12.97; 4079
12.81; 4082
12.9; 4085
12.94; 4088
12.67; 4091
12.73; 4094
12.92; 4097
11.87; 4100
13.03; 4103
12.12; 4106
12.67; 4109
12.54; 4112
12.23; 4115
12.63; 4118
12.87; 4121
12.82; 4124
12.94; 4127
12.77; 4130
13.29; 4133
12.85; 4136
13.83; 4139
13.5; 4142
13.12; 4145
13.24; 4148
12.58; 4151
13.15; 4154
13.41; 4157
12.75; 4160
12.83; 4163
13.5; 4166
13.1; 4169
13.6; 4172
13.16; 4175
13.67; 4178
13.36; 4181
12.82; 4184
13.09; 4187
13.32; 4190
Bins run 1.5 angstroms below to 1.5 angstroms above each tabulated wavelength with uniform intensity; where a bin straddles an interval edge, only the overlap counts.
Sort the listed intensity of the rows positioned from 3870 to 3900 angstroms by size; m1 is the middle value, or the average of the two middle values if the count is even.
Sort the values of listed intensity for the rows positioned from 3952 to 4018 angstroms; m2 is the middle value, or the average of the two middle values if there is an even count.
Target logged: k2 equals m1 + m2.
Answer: 27.0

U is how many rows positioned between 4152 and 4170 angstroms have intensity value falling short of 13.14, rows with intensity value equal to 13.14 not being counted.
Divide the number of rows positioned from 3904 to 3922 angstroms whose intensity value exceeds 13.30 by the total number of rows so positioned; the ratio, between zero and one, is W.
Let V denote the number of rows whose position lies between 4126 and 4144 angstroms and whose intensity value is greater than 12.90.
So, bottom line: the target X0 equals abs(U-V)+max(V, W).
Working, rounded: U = 3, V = 4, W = 0.17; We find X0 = 5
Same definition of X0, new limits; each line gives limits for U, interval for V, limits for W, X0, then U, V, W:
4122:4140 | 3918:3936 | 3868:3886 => 4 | 4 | 2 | 0.83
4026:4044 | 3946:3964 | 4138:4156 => 6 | 4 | 5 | 0.33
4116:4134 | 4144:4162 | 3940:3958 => 5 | 5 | 4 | 0.17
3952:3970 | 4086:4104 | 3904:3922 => 4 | 2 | 3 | 0.17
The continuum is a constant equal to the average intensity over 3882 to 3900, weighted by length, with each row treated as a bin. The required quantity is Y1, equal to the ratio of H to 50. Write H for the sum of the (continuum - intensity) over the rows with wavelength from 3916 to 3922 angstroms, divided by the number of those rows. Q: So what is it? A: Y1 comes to 0.015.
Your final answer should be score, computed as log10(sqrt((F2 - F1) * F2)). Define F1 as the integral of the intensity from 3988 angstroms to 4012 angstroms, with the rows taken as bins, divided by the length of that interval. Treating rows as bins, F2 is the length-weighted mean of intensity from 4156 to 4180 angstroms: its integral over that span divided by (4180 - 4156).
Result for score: -0.19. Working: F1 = 13.2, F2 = 13.3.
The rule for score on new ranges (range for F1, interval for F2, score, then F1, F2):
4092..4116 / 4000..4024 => 0.55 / 12.5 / 13.5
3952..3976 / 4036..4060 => 0.47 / 13.4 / 14.0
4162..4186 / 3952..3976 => 0.17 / 13.3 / 13.4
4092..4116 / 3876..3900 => 0.65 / 12.5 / 13.9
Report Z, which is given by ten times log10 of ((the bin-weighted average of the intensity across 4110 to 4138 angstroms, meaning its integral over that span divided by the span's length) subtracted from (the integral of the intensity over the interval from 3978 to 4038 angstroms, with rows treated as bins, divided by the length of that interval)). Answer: -5.2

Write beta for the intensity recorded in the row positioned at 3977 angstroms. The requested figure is 12.86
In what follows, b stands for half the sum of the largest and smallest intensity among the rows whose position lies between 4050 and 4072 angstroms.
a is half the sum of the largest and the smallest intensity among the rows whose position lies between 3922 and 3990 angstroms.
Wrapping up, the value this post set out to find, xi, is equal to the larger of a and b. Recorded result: 14.8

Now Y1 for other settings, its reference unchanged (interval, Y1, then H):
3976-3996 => 0.012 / 0.60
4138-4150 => 0.003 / 0.16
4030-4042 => 0.023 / 1.14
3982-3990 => 0.007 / 0.33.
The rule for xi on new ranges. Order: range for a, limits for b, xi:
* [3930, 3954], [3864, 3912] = 14.1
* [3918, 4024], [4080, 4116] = 13.3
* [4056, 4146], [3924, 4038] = 13.0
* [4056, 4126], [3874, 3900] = 14.3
